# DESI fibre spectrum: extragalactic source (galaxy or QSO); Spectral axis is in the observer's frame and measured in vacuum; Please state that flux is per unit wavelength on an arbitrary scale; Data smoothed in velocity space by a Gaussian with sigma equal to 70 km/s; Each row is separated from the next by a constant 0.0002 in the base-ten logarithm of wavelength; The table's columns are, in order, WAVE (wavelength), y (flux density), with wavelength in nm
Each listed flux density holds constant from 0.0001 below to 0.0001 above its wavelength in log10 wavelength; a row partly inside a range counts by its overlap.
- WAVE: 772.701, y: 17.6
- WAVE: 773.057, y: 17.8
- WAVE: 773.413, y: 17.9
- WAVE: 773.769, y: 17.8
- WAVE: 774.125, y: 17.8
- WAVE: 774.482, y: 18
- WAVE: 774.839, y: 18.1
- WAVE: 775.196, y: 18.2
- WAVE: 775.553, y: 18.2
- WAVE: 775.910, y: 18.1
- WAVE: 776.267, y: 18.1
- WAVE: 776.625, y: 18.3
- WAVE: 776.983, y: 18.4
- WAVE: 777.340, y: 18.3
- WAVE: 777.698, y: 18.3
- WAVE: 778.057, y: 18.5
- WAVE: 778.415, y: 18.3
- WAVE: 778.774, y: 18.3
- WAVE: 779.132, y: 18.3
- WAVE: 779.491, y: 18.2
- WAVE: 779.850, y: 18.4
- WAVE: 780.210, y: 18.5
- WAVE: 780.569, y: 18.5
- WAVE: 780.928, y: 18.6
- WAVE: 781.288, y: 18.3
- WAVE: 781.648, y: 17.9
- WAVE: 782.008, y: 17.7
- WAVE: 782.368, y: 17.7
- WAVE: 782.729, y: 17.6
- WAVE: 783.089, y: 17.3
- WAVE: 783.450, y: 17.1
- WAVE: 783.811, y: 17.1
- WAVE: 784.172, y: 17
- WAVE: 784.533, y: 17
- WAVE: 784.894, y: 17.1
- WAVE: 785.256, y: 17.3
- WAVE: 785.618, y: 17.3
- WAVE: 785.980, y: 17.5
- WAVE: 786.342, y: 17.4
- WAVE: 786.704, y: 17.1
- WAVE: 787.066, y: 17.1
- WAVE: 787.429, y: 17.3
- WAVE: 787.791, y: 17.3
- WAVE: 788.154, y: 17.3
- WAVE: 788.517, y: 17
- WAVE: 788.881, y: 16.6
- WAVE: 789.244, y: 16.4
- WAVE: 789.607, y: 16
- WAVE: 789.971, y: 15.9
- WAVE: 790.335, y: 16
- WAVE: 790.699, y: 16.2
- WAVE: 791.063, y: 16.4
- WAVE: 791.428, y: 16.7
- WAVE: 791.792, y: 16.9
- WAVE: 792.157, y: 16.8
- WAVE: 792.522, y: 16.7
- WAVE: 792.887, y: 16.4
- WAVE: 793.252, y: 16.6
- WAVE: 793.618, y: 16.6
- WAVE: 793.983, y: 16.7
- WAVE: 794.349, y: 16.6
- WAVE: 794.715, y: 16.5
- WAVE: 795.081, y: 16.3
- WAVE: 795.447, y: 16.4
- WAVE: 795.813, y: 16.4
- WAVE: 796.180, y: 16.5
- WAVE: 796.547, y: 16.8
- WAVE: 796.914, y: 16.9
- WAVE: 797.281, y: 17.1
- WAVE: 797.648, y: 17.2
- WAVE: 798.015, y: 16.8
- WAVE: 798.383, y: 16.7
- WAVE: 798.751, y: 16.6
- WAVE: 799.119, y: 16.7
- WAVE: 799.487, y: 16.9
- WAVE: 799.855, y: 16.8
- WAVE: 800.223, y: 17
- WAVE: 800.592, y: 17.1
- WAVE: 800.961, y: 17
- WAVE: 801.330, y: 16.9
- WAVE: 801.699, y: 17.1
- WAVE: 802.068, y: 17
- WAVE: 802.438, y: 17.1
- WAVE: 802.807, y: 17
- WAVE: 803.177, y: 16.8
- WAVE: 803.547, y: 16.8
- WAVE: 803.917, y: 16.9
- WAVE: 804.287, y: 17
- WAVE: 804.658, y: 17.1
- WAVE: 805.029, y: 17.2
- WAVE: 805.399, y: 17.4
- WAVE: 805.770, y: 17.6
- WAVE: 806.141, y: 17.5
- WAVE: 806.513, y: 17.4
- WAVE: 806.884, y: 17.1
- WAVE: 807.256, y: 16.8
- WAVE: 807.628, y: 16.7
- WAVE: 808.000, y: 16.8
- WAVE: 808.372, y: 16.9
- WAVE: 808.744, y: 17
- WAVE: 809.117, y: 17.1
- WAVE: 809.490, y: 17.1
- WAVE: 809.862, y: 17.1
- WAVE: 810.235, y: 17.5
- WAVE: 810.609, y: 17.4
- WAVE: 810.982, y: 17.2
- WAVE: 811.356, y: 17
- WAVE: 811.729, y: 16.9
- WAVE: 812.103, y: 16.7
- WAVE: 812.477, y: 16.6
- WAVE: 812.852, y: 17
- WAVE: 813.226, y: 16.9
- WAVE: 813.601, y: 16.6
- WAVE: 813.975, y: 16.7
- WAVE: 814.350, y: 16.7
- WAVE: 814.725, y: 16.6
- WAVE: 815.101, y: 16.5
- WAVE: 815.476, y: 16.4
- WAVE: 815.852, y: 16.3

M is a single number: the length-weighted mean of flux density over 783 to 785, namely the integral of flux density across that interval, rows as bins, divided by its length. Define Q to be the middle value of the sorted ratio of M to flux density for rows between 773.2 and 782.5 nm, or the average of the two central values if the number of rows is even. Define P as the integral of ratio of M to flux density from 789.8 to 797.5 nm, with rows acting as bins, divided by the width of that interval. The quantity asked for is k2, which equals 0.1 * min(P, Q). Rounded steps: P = 1.03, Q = 0.94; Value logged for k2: 0.094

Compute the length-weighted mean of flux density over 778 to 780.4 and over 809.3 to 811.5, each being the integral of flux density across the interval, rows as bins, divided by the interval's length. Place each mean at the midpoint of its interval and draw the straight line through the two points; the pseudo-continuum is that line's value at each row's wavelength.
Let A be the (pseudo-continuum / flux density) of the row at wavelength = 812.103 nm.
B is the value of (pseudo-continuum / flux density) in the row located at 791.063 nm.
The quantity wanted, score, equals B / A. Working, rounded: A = 1.03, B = 1.09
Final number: 1.06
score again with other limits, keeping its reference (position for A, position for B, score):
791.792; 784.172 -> 1.01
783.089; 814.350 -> 0.97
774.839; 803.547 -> 1.02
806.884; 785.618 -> 1.03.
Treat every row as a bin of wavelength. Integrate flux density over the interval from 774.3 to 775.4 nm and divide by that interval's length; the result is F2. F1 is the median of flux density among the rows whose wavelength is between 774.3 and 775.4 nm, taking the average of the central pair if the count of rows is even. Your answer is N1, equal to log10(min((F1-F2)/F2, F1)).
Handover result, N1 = -3.3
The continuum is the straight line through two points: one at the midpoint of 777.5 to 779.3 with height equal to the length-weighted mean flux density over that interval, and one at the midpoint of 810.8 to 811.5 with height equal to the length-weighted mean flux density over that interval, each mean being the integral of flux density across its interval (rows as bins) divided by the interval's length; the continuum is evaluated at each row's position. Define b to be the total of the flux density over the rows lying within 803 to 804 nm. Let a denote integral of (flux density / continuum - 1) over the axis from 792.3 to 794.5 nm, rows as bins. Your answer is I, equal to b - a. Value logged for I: 51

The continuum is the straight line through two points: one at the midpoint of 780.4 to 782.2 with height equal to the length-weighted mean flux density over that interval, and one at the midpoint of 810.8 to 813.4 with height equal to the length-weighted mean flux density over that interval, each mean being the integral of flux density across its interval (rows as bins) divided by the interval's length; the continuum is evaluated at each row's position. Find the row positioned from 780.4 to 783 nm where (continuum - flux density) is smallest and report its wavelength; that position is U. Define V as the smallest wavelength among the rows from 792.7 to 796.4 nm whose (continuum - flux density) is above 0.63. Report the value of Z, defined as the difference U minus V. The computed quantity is -11.96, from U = 780.928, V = 792.887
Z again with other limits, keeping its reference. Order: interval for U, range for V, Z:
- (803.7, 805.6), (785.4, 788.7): 19.78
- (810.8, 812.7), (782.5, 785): 27.89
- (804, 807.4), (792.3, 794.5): 13.25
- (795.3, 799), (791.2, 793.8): 6.22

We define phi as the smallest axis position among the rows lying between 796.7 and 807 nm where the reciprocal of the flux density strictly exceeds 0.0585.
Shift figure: 796.914 nm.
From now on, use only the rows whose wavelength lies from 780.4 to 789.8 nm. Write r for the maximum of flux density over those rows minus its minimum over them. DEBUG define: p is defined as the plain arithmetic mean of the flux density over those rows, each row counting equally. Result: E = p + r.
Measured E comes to 19.9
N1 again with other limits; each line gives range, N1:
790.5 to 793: -2.2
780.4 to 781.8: -2.4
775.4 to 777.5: -3.3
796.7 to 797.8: -2.6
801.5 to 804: -2.6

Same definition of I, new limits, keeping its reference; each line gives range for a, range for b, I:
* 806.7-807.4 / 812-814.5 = 117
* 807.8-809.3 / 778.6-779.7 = 55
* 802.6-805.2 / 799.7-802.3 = 119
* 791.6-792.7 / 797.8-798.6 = 34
